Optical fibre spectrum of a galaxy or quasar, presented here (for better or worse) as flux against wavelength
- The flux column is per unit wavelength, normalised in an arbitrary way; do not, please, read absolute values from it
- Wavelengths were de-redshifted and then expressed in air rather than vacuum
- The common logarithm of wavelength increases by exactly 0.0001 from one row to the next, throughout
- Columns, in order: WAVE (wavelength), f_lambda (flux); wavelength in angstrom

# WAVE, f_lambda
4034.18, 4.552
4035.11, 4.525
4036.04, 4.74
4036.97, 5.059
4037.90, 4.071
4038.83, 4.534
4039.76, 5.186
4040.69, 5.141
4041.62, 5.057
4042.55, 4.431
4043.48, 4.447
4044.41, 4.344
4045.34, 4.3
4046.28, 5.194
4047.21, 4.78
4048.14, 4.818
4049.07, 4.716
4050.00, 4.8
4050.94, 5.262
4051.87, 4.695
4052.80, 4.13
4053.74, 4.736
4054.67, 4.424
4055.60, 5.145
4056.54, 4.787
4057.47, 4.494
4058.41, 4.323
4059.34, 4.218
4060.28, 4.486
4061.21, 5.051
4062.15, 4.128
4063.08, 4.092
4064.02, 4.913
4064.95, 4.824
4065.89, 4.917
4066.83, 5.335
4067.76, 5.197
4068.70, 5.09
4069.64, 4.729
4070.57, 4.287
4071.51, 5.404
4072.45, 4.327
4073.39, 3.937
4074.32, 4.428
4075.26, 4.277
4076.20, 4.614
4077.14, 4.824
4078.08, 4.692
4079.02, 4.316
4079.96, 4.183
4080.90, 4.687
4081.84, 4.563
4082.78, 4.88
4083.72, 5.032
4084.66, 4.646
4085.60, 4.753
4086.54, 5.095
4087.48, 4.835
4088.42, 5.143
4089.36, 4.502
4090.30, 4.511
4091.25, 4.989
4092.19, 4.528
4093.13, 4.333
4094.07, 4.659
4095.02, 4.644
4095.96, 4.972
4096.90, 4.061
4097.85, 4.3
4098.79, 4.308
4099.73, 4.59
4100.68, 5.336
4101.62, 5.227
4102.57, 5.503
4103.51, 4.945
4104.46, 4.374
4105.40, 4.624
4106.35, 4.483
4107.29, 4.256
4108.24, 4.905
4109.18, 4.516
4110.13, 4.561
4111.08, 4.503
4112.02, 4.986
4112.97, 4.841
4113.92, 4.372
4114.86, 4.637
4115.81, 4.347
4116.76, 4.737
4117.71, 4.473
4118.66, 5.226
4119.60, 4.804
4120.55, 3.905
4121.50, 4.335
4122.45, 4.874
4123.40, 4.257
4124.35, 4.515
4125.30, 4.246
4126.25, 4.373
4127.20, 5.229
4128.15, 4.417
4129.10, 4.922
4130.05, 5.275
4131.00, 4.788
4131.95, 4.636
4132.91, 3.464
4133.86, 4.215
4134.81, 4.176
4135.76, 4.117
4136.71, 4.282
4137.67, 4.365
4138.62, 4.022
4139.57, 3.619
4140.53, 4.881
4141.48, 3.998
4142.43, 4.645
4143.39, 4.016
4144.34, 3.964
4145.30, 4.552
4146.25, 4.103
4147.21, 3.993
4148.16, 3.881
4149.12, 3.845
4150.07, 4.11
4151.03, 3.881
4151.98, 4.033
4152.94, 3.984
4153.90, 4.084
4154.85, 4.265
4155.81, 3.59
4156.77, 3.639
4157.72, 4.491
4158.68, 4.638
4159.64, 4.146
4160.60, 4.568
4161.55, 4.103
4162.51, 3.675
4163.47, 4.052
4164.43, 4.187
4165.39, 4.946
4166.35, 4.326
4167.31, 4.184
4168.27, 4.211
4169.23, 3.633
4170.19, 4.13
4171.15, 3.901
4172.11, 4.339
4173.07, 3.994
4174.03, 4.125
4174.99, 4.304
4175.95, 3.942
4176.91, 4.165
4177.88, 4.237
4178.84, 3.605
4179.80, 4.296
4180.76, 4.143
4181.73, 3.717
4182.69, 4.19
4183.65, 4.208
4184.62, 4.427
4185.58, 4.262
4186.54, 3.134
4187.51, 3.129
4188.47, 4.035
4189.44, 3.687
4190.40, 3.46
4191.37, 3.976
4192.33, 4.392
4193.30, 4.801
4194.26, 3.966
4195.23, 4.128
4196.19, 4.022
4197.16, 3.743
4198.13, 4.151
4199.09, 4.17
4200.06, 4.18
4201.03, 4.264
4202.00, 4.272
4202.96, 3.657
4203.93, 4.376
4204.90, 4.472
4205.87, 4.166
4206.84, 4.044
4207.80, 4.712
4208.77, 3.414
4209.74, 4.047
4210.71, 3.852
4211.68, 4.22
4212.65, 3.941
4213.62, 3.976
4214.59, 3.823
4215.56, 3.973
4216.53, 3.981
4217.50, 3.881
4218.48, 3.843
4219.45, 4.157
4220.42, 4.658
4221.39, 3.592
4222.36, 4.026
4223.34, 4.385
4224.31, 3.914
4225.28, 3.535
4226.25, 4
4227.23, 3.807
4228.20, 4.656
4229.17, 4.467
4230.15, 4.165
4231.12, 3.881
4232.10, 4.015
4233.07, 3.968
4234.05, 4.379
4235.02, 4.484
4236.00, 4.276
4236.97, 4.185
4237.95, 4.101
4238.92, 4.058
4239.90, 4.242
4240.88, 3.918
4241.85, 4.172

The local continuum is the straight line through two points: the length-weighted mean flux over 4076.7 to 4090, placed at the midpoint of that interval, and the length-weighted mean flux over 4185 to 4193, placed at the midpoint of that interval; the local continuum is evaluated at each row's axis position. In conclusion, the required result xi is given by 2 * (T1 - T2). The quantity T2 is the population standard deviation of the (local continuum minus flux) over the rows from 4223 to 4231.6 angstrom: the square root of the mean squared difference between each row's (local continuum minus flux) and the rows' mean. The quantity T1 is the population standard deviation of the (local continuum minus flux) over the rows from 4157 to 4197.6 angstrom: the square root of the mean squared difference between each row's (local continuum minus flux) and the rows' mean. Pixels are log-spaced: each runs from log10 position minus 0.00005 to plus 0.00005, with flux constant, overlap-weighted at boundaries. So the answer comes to 0.02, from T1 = 0.354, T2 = 0.34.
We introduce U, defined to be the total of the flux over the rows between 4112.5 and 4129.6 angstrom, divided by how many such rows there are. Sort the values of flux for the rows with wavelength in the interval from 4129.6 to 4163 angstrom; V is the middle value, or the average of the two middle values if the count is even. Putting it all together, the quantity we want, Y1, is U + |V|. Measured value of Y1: 8.69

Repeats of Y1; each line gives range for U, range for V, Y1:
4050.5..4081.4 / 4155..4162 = 8.78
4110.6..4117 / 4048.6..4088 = 9.34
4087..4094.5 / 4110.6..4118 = 9.26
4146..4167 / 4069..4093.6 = 8.75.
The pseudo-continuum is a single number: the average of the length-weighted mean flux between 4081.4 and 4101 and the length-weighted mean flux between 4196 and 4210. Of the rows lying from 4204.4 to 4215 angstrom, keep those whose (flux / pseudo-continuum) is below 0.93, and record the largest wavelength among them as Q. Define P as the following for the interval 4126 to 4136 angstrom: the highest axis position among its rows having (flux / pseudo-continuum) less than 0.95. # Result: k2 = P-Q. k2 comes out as -78.8 angstrom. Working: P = 4135.76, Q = 4214.59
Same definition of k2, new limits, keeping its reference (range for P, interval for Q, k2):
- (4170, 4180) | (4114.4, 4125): 58.3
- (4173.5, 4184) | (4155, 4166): 18.3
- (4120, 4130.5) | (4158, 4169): -42.9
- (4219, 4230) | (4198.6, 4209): 18.5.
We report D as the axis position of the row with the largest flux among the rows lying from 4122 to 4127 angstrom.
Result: 4122.45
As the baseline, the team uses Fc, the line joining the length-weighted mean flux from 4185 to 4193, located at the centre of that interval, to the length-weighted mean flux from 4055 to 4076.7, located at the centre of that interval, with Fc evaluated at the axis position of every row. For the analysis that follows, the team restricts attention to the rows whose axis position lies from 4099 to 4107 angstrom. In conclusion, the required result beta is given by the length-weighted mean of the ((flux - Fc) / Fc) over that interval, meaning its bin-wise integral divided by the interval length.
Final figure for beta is 0.10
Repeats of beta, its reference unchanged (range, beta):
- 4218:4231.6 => 0.15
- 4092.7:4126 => 0.06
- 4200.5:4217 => 0.11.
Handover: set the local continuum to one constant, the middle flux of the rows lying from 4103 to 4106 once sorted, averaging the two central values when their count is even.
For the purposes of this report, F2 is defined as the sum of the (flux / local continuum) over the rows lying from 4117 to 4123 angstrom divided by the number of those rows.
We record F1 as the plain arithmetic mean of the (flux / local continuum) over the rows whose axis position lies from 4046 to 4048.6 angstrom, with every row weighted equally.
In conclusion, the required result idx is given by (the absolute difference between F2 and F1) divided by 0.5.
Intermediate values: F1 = 1.07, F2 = 1.00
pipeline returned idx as 0.14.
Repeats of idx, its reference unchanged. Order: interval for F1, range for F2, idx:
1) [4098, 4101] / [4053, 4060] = 0.07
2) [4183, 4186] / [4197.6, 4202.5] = 0.04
